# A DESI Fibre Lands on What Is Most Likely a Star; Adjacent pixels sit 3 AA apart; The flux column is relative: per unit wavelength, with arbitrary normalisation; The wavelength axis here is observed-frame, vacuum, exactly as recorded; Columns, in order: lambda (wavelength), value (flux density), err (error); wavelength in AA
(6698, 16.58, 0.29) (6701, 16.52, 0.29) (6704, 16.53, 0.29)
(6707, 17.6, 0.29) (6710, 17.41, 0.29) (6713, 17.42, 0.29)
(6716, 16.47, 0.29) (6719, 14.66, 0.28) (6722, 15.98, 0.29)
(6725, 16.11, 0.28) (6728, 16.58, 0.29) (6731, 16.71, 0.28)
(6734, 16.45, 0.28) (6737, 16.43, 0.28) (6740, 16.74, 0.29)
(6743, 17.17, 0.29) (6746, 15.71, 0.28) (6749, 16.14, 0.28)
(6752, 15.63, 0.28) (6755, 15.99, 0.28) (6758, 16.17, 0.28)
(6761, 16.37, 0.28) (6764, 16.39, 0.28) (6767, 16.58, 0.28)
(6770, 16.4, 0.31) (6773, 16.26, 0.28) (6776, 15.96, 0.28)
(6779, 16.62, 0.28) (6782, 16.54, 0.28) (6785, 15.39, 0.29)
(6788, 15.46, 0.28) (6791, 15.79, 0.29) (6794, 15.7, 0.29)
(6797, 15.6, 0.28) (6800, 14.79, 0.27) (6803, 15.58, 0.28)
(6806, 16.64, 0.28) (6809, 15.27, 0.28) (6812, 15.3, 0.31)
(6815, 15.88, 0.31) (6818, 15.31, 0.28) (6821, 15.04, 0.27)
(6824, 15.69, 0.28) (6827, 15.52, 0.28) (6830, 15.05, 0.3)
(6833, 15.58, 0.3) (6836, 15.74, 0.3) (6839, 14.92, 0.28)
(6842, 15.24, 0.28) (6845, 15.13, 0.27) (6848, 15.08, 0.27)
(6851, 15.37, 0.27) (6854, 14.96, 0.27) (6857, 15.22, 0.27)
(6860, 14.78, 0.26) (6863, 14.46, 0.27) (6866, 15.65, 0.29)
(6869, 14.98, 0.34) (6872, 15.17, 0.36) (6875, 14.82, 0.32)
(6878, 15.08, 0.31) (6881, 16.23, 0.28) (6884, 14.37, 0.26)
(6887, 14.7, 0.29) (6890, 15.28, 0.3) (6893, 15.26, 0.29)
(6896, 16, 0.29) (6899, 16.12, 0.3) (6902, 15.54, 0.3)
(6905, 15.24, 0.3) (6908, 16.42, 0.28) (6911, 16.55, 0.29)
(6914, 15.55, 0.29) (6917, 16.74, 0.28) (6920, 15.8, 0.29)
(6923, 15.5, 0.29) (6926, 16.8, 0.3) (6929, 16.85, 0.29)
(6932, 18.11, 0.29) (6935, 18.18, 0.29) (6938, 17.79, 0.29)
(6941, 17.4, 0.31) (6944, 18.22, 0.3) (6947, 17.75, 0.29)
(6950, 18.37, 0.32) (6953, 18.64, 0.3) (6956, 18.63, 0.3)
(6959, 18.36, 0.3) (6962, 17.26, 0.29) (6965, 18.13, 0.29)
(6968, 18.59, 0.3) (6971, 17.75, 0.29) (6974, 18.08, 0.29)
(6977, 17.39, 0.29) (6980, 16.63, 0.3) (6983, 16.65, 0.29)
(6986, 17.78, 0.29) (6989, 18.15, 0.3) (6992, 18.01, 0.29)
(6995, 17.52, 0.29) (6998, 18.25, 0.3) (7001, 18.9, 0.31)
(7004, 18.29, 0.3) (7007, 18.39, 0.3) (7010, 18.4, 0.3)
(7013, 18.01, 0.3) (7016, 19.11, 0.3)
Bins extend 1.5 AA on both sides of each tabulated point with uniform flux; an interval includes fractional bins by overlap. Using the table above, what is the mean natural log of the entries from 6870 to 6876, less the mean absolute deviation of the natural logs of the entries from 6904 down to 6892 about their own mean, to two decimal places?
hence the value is 2.69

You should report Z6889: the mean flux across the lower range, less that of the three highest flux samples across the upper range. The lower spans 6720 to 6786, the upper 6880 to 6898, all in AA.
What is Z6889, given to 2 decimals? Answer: 0.45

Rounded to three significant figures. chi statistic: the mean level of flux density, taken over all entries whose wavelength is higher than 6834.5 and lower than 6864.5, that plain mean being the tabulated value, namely 15.1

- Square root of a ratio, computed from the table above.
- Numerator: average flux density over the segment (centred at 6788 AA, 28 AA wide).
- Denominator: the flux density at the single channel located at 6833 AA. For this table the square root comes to 1.01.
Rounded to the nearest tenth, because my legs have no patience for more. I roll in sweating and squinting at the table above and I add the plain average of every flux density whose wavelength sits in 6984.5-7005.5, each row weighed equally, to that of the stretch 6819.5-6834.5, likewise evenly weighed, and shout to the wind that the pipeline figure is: 33.5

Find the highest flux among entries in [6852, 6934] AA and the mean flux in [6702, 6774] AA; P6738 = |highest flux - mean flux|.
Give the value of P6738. 1.7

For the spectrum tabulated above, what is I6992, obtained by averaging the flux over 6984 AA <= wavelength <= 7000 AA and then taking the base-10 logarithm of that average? 1.254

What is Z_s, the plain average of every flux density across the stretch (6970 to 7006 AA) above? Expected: 17.8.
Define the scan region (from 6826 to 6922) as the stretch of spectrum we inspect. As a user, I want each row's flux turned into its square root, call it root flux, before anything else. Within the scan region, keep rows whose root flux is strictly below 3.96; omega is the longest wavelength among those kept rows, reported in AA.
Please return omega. 6914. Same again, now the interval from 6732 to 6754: 6752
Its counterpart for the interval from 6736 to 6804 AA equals 6803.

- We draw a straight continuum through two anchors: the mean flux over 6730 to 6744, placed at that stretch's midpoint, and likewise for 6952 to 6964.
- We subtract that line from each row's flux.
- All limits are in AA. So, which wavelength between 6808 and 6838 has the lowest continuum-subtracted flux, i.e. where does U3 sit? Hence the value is 6830 AA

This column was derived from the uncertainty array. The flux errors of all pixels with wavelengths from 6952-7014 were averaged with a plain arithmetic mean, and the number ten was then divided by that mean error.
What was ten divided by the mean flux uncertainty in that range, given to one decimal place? 33.8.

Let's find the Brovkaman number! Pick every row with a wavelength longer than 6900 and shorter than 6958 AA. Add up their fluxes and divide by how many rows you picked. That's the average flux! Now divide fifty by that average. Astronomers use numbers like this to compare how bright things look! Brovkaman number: 2.9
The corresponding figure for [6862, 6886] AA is 3.3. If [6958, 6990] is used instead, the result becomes 2.8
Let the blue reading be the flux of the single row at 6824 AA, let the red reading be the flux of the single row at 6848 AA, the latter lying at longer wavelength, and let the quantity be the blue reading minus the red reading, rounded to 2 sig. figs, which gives 0.61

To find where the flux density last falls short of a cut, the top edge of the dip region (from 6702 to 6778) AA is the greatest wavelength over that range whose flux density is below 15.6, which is 6719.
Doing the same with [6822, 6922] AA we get 6914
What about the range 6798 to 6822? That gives 6821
